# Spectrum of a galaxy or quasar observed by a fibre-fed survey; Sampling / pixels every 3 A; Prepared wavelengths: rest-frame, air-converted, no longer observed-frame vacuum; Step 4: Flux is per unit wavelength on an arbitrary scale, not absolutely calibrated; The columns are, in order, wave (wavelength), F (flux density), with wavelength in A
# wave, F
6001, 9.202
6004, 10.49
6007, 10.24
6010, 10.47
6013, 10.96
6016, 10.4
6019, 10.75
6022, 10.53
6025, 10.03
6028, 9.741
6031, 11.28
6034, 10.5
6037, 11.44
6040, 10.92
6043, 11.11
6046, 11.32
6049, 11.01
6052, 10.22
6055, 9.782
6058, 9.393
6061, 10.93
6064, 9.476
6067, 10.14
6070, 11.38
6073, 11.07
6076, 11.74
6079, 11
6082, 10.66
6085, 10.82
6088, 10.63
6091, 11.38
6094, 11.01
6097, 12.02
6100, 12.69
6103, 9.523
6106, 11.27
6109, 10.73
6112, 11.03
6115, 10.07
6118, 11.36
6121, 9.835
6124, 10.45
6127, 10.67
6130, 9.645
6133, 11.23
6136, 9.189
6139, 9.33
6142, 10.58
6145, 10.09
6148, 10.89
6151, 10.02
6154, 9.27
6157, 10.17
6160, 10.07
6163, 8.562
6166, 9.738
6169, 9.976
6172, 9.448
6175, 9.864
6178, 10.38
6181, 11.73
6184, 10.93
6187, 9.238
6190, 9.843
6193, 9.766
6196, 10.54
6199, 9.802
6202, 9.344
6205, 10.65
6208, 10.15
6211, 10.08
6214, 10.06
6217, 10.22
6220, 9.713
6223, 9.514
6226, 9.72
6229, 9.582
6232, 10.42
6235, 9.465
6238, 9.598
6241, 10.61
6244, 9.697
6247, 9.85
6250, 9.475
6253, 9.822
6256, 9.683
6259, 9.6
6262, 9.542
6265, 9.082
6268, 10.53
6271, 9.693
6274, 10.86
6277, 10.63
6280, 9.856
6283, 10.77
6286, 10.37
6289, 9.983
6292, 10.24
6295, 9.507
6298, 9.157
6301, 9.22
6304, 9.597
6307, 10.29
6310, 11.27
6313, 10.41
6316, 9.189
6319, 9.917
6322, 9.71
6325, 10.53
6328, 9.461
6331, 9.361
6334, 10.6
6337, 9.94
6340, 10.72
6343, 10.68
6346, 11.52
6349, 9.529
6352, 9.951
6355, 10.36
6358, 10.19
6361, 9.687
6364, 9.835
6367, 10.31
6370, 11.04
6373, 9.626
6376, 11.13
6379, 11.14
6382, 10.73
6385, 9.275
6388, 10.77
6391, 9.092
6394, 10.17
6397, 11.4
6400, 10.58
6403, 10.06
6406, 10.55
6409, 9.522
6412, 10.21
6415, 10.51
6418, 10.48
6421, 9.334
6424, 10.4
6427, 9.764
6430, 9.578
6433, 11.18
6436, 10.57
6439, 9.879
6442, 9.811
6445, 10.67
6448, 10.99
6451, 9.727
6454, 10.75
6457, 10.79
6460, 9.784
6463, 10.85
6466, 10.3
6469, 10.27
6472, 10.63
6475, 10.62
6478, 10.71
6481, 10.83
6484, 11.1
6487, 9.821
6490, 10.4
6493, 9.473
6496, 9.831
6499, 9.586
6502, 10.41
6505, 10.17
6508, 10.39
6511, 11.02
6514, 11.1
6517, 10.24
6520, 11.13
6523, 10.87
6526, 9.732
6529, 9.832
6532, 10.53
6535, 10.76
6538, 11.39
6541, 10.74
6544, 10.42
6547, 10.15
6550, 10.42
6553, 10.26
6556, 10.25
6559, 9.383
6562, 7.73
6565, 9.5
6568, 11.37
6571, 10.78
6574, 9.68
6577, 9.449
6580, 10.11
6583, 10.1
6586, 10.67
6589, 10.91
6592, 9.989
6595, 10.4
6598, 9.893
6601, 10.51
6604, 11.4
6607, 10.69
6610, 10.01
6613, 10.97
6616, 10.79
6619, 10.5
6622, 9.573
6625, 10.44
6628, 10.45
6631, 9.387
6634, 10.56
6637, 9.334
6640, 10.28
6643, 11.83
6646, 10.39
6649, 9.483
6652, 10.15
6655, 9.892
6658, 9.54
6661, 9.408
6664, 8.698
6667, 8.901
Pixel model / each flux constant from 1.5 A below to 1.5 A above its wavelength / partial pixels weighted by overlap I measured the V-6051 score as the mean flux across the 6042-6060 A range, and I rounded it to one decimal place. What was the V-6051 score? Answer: 10.5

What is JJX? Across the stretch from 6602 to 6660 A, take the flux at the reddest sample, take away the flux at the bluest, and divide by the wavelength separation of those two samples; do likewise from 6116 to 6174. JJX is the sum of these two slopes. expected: -0.07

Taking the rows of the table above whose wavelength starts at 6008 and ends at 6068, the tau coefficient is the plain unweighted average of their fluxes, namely 10.52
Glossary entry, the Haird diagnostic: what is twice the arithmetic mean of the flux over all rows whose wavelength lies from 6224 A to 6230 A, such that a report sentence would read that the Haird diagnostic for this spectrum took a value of 19.3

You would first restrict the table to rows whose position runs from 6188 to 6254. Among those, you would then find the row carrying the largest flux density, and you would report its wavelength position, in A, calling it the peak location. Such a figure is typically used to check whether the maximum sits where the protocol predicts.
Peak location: 6205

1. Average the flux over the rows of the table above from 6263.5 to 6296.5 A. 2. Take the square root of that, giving 3.18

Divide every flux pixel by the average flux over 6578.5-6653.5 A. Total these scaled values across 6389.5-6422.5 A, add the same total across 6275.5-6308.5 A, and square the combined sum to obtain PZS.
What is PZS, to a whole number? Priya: 458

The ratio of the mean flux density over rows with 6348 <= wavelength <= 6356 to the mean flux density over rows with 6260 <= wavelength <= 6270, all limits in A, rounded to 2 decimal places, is 1.02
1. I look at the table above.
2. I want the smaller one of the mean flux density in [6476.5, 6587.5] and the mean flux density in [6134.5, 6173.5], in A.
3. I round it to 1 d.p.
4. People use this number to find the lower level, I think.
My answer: 9.8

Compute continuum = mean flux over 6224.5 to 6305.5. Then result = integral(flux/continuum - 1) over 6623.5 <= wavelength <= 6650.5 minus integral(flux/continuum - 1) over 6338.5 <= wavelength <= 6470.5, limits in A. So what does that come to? -4.9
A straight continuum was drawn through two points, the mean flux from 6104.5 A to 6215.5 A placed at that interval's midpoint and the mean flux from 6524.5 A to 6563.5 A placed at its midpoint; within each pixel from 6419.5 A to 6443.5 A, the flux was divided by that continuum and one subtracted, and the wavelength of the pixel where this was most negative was 6421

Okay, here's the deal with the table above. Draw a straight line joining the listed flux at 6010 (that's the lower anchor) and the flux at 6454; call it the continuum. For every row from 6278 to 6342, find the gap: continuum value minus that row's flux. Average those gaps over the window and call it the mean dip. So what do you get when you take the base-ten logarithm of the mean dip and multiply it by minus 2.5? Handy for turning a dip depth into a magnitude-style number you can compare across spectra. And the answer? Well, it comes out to 0.5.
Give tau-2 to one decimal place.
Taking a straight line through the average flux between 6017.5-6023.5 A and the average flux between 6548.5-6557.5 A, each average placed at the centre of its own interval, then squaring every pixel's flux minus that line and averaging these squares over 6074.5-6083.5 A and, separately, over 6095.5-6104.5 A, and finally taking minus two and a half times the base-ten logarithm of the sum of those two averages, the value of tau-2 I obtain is -1.2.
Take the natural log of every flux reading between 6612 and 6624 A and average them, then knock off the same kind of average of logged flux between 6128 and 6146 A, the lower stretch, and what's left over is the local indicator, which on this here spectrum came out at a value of 0.04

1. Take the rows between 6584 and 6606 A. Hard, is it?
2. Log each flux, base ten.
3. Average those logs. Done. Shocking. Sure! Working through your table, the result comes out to 1.02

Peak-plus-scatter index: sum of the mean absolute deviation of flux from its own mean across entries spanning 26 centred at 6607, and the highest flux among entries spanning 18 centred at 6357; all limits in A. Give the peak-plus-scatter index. 10.7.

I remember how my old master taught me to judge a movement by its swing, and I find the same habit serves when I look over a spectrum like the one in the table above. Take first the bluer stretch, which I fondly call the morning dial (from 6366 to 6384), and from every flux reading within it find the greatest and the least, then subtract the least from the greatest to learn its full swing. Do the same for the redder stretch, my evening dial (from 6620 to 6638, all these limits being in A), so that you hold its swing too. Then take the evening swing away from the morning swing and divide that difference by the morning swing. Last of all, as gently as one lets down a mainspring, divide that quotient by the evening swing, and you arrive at 0.2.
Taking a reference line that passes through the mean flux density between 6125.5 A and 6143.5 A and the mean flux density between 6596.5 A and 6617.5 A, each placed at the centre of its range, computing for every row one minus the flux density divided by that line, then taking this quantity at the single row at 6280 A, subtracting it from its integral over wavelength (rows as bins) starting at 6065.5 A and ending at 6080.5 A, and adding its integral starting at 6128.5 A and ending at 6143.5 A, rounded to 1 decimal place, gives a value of -1.4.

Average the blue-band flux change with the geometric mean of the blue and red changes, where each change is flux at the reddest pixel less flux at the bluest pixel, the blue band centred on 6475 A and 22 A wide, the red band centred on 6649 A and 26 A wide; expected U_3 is 0.5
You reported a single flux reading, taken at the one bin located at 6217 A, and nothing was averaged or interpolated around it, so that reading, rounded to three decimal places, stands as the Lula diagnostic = 10.220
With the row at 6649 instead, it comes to 9.483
